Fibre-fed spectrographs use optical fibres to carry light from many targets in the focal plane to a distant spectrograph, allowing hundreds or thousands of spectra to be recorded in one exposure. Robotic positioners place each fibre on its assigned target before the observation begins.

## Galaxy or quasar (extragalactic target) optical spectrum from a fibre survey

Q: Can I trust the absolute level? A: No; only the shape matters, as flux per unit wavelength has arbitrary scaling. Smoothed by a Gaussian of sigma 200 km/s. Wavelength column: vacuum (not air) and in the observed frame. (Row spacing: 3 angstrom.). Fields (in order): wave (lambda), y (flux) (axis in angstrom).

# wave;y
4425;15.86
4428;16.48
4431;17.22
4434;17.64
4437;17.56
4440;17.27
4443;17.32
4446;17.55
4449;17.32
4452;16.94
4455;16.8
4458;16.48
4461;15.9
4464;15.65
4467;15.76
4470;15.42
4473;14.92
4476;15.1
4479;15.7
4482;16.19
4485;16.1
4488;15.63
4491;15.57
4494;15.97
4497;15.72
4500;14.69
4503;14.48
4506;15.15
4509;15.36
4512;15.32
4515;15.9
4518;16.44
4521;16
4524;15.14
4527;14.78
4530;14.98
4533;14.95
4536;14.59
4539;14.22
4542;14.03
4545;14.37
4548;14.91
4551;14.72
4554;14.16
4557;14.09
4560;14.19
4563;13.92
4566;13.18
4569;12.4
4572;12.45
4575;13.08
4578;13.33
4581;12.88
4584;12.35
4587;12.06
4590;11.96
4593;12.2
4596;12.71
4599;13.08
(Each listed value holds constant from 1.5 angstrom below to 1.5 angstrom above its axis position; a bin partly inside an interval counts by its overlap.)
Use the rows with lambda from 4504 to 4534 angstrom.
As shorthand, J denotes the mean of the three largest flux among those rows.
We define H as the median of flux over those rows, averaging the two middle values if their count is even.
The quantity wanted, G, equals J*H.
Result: 245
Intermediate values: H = 15.2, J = 16.1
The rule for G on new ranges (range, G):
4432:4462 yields 304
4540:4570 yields 207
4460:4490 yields 252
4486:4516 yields 245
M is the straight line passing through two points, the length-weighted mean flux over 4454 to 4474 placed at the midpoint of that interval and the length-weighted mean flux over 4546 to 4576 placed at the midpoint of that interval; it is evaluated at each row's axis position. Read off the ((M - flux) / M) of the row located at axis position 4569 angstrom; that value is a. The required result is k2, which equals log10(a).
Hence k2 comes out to -1.1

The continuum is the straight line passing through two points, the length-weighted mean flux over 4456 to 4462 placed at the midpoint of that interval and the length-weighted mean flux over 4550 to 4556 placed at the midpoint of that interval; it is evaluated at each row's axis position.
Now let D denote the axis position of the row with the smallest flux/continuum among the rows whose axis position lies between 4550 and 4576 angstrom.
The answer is 4569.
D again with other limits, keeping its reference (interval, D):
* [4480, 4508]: 4503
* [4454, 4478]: 4473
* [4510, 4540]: 4539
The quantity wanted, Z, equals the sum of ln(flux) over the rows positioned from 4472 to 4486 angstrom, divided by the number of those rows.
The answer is 2.75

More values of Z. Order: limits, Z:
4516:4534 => 2.73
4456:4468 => 2.77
